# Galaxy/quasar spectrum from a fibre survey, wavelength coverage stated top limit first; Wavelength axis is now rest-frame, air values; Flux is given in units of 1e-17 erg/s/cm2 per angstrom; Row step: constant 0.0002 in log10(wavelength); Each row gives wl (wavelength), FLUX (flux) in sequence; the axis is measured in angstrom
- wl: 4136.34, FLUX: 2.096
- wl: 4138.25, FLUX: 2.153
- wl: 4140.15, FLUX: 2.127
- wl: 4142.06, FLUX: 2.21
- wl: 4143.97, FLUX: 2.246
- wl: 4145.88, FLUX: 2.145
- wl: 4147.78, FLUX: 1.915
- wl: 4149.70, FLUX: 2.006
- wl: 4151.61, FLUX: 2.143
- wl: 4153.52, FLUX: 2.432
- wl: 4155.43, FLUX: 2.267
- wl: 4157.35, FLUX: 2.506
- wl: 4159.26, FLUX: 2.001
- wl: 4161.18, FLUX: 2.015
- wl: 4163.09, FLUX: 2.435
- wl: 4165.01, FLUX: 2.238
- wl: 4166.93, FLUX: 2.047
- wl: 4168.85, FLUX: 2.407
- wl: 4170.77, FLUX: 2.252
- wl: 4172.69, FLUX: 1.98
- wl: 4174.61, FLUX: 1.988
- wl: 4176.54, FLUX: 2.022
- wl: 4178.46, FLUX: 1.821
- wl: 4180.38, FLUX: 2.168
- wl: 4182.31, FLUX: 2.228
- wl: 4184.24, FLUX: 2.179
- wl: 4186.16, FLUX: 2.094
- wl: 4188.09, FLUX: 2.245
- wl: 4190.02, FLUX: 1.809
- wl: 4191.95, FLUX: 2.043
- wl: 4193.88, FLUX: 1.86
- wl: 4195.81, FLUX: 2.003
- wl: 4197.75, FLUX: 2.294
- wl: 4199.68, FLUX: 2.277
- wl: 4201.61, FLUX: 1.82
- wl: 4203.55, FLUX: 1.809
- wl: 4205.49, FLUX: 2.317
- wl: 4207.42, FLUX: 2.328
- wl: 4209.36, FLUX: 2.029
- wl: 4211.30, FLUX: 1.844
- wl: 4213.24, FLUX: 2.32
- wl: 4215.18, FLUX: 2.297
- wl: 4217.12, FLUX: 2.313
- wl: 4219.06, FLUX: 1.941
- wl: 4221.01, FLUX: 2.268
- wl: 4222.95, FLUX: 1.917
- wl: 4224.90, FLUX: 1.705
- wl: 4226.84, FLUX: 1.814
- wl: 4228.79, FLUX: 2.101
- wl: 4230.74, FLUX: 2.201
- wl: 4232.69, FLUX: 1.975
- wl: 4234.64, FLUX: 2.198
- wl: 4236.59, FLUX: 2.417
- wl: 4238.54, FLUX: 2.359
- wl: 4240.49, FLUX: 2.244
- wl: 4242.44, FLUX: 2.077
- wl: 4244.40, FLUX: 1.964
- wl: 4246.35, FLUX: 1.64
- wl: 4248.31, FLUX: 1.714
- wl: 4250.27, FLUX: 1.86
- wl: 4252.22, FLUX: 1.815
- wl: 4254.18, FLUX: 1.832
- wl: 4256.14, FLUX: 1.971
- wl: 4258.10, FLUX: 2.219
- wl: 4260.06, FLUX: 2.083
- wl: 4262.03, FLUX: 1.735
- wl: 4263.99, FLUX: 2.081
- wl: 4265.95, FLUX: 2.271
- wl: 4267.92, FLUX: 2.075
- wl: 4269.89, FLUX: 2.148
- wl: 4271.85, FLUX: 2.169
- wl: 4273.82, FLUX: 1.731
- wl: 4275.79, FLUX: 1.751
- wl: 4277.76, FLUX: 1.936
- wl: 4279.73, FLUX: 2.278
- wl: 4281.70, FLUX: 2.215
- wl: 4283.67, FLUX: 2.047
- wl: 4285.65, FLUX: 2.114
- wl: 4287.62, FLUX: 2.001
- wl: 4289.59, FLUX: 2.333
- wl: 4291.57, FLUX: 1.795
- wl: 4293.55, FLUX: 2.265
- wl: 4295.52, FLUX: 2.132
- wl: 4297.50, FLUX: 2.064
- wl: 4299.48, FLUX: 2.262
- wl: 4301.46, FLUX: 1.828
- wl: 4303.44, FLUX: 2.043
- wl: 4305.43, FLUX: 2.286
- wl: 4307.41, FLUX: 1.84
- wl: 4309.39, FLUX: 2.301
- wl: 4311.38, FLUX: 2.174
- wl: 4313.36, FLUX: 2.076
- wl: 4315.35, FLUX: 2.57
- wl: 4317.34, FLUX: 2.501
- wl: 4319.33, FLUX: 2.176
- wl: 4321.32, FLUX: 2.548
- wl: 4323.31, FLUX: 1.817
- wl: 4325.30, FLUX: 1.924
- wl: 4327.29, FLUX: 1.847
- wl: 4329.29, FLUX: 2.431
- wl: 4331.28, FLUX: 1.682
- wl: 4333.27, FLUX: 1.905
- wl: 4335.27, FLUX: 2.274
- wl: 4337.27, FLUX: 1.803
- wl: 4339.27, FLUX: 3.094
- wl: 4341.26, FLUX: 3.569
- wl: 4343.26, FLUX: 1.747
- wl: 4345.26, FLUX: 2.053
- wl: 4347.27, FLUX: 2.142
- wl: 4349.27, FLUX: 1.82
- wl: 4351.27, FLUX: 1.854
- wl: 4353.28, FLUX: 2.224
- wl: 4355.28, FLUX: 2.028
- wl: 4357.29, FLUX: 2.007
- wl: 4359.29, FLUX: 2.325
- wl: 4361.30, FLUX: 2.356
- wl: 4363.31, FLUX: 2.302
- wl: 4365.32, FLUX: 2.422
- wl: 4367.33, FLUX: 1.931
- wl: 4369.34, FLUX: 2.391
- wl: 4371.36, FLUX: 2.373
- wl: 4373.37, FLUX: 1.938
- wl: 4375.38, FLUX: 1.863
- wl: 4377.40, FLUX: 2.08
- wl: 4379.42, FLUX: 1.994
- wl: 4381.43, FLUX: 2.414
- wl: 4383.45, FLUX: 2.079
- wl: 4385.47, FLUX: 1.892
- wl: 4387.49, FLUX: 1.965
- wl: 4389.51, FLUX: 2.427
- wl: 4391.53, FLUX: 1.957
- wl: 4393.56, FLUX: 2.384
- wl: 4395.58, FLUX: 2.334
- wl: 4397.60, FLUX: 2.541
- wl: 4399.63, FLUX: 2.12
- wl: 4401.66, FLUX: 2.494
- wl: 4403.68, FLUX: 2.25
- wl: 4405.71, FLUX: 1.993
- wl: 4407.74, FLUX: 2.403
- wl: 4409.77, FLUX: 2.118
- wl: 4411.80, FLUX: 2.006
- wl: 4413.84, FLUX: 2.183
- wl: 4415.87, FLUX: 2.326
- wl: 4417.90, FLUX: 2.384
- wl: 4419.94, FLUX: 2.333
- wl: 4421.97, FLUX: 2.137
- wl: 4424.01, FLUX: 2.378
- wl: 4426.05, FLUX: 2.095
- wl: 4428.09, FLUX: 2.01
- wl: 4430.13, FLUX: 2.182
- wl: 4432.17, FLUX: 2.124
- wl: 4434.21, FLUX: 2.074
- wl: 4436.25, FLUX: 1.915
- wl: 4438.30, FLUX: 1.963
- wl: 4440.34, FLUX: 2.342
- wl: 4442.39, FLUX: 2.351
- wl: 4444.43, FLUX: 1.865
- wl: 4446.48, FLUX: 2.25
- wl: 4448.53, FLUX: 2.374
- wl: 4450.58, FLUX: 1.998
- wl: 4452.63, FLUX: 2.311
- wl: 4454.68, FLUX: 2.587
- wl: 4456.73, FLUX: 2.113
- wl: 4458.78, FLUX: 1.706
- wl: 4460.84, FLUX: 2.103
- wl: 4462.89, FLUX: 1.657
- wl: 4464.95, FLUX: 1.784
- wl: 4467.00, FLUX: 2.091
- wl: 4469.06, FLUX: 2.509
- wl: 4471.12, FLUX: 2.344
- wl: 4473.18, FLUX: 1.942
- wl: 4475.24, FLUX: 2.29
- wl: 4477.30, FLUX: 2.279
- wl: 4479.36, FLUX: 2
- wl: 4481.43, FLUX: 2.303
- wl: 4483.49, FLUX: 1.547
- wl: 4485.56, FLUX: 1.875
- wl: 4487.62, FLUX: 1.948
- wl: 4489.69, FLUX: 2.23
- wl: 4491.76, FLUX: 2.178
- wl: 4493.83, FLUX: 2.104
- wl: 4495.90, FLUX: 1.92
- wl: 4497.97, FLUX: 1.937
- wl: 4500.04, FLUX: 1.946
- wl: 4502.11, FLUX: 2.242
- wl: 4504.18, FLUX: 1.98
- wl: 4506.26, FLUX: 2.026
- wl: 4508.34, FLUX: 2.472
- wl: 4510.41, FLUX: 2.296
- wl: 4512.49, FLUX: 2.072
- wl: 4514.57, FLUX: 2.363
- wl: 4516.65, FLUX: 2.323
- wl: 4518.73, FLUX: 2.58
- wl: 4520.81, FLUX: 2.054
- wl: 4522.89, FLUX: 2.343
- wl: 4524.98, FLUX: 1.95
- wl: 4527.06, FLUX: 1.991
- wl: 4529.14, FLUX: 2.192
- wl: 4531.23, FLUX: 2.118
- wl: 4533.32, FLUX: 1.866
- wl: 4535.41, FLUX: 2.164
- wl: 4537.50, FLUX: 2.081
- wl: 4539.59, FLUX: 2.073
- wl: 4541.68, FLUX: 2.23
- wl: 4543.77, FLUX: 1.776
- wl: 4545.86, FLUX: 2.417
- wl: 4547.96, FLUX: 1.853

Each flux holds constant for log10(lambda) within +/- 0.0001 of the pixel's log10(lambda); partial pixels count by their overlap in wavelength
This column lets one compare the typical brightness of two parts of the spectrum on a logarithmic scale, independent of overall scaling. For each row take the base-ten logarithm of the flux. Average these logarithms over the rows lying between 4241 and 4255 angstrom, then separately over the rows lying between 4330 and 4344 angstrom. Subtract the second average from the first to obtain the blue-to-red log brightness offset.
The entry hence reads -0.079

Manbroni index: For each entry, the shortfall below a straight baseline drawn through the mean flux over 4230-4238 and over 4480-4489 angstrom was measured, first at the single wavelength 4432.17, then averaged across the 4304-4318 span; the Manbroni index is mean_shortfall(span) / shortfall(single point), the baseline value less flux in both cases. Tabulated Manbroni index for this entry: 0.9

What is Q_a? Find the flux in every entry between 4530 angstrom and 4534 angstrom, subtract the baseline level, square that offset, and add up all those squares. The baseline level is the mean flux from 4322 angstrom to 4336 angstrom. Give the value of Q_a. 0.0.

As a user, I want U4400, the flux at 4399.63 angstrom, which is 2.12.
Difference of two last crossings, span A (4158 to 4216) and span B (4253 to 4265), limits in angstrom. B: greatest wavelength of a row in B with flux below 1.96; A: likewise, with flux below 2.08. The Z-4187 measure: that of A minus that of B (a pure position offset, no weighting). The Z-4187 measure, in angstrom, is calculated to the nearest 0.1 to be -50.7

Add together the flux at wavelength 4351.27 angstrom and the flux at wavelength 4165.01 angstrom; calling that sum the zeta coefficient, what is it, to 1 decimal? 4.1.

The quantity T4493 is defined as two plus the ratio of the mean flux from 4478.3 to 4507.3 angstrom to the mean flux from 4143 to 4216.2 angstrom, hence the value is 2.95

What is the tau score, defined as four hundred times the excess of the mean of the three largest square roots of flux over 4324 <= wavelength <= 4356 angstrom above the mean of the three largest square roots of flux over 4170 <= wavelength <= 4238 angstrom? 80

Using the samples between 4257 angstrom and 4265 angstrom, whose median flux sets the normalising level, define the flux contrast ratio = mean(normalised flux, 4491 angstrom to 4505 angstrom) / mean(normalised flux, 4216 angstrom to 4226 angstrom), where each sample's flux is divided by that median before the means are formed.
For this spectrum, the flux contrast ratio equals 1.01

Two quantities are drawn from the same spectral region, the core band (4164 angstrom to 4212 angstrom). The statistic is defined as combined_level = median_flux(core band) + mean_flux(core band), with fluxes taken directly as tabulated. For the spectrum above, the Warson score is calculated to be 4.13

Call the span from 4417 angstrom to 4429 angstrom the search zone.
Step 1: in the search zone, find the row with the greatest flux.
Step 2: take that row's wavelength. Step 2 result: 4417.90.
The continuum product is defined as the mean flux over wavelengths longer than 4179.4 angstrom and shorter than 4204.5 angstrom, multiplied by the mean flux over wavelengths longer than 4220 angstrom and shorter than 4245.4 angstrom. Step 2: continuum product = 4.32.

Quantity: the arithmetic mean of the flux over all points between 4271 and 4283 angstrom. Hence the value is 2.01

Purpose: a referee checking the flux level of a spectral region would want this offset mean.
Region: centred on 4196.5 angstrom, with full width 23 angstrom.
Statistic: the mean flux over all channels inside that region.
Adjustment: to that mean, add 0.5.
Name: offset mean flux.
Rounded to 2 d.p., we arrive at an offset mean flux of 2.57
